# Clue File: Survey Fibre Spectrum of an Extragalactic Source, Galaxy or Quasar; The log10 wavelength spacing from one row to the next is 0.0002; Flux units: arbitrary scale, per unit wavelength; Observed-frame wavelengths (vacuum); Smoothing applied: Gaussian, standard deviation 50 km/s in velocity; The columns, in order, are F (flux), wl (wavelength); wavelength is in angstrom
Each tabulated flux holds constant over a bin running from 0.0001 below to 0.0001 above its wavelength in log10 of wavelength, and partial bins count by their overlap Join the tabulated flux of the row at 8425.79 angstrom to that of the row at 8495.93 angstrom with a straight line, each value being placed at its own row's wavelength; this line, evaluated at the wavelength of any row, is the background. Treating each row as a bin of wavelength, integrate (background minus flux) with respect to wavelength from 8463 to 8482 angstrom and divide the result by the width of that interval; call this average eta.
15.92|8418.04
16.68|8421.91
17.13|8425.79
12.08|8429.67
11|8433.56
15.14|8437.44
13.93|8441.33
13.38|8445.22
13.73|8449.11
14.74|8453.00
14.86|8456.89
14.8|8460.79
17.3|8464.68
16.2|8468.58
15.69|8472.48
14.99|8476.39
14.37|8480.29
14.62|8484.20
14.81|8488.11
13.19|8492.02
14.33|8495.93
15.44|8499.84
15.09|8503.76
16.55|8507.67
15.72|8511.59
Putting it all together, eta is -0.4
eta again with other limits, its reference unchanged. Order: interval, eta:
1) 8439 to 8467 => 1.3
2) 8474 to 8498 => 0.3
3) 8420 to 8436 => 2.8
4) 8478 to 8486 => 0.4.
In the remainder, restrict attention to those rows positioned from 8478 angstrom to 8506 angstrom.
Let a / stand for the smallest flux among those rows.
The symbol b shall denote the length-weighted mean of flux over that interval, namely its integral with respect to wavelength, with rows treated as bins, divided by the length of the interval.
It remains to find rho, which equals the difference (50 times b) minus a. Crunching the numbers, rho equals 716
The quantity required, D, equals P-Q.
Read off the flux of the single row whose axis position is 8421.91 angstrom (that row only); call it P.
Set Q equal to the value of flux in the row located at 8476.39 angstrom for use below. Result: 1.7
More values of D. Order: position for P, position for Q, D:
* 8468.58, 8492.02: 3.0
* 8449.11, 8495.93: -0.6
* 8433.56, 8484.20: -3.6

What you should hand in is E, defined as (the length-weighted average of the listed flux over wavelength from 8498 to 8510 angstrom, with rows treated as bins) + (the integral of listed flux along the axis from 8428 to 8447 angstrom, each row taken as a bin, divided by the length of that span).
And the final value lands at 28.8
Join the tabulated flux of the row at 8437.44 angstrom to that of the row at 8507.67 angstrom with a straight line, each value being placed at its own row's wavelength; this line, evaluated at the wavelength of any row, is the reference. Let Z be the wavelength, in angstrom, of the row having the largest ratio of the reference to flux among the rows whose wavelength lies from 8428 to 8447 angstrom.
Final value 8433.56 angstrom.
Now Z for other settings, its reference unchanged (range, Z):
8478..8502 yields 8492.02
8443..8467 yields 8445.22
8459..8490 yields 8480.29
